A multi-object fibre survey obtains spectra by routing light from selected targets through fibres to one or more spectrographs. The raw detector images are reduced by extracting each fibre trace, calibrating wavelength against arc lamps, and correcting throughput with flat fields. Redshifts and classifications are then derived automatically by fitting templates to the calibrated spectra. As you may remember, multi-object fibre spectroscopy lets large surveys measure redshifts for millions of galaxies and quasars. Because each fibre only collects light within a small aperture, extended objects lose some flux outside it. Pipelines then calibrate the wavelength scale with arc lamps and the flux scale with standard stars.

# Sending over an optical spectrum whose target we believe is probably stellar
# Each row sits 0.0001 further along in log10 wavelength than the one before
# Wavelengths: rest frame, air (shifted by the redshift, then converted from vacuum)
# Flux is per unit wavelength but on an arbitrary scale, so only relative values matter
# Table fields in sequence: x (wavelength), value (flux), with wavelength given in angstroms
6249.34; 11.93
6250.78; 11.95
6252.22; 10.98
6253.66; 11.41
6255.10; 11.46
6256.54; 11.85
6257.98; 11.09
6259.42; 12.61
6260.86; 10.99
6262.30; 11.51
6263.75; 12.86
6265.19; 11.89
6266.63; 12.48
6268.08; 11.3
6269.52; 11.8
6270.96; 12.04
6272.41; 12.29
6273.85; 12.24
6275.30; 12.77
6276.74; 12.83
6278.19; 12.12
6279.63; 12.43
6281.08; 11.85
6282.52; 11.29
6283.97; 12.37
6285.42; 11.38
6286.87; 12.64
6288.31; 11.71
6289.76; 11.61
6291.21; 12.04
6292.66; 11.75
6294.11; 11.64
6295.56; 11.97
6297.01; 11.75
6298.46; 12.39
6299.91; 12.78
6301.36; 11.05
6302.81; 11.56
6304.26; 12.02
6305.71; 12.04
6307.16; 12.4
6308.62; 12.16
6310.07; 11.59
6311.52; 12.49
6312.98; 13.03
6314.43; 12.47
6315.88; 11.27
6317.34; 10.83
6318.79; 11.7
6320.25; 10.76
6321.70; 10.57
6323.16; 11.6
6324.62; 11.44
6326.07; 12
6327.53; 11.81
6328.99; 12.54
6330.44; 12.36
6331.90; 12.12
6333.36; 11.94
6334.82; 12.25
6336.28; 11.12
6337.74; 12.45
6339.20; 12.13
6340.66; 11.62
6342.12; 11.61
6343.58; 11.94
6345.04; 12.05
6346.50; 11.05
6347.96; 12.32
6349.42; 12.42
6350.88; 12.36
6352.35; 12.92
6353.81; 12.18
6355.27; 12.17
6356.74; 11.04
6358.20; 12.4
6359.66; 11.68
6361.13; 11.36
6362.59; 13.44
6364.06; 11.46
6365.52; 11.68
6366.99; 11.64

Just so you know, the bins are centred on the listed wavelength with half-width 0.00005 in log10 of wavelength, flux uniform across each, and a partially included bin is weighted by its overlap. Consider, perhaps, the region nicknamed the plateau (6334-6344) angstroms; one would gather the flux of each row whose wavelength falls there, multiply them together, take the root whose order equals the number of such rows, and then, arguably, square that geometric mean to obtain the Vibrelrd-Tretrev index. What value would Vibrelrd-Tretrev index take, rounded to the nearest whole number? 141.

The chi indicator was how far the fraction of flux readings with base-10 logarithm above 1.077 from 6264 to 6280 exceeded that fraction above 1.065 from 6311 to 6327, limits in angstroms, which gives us 0.3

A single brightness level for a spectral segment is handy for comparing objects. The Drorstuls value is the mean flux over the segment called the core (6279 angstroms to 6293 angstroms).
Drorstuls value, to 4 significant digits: 11.91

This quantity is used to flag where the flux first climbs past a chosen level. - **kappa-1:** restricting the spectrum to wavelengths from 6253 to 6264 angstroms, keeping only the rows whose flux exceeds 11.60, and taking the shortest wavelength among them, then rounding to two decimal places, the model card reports 6256.54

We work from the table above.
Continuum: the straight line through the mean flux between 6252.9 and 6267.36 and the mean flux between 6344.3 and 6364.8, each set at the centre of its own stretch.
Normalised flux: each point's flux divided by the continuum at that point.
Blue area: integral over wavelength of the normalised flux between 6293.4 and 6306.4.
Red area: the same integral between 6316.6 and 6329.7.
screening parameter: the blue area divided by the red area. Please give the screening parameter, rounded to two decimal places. 1.04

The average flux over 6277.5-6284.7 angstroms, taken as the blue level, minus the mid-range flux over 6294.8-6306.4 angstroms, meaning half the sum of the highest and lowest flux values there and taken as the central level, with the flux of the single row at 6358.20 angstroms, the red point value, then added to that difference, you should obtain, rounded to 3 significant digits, 12.5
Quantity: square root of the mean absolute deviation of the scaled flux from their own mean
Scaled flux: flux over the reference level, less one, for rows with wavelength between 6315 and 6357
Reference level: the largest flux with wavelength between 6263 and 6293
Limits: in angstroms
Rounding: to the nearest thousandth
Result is 0.196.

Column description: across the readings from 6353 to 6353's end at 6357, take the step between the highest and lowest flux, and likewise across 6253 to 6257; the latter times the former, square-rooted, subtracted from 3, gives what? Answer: 2.29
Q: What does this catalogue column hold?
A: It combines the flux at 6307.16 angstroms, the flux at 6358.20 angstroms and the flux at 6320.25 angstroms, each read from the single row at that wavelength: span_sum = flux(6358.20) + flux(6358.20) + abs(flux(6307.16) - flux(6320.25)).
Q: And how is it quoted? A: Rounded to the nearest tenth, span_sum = 26.4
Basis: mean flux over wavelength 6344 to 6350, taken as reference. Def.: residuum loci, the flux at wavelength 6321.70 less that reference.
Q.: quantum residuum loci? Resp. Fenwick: -1.4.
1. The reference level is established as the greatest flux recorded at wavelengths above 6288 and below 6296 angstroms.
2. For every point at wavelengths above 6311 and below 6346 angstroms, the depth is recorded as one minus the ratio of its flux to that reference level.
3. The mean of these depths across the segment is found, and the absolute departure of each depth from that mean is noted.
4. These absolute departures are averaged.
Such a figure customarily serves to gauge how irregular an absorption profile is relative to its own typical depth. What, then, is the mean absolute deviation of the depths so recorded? 0.0407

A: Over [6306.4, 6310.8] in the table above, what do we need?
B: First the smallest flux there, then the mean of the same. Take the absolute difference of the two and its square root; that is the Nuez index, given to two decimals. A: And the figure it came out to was 0.68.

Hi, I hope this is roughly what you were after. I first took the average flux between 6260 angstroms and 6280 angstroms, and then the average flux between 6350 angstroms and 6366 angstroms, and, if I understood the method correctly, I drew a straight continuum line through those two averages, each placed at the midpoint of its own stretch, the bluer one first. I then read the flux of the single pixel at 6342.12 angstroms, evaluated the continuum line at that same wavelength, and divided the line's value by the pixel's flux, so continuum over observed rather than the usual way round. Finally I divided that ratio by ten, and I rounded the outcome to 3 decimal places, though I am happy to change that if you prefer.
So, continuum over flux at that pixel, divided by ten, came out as 0.104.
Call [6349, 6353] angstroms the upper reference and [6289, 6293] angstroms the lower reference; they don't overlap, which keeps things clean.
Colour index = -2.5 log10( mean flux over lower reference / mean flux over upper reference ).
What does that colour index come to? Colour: 0.068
